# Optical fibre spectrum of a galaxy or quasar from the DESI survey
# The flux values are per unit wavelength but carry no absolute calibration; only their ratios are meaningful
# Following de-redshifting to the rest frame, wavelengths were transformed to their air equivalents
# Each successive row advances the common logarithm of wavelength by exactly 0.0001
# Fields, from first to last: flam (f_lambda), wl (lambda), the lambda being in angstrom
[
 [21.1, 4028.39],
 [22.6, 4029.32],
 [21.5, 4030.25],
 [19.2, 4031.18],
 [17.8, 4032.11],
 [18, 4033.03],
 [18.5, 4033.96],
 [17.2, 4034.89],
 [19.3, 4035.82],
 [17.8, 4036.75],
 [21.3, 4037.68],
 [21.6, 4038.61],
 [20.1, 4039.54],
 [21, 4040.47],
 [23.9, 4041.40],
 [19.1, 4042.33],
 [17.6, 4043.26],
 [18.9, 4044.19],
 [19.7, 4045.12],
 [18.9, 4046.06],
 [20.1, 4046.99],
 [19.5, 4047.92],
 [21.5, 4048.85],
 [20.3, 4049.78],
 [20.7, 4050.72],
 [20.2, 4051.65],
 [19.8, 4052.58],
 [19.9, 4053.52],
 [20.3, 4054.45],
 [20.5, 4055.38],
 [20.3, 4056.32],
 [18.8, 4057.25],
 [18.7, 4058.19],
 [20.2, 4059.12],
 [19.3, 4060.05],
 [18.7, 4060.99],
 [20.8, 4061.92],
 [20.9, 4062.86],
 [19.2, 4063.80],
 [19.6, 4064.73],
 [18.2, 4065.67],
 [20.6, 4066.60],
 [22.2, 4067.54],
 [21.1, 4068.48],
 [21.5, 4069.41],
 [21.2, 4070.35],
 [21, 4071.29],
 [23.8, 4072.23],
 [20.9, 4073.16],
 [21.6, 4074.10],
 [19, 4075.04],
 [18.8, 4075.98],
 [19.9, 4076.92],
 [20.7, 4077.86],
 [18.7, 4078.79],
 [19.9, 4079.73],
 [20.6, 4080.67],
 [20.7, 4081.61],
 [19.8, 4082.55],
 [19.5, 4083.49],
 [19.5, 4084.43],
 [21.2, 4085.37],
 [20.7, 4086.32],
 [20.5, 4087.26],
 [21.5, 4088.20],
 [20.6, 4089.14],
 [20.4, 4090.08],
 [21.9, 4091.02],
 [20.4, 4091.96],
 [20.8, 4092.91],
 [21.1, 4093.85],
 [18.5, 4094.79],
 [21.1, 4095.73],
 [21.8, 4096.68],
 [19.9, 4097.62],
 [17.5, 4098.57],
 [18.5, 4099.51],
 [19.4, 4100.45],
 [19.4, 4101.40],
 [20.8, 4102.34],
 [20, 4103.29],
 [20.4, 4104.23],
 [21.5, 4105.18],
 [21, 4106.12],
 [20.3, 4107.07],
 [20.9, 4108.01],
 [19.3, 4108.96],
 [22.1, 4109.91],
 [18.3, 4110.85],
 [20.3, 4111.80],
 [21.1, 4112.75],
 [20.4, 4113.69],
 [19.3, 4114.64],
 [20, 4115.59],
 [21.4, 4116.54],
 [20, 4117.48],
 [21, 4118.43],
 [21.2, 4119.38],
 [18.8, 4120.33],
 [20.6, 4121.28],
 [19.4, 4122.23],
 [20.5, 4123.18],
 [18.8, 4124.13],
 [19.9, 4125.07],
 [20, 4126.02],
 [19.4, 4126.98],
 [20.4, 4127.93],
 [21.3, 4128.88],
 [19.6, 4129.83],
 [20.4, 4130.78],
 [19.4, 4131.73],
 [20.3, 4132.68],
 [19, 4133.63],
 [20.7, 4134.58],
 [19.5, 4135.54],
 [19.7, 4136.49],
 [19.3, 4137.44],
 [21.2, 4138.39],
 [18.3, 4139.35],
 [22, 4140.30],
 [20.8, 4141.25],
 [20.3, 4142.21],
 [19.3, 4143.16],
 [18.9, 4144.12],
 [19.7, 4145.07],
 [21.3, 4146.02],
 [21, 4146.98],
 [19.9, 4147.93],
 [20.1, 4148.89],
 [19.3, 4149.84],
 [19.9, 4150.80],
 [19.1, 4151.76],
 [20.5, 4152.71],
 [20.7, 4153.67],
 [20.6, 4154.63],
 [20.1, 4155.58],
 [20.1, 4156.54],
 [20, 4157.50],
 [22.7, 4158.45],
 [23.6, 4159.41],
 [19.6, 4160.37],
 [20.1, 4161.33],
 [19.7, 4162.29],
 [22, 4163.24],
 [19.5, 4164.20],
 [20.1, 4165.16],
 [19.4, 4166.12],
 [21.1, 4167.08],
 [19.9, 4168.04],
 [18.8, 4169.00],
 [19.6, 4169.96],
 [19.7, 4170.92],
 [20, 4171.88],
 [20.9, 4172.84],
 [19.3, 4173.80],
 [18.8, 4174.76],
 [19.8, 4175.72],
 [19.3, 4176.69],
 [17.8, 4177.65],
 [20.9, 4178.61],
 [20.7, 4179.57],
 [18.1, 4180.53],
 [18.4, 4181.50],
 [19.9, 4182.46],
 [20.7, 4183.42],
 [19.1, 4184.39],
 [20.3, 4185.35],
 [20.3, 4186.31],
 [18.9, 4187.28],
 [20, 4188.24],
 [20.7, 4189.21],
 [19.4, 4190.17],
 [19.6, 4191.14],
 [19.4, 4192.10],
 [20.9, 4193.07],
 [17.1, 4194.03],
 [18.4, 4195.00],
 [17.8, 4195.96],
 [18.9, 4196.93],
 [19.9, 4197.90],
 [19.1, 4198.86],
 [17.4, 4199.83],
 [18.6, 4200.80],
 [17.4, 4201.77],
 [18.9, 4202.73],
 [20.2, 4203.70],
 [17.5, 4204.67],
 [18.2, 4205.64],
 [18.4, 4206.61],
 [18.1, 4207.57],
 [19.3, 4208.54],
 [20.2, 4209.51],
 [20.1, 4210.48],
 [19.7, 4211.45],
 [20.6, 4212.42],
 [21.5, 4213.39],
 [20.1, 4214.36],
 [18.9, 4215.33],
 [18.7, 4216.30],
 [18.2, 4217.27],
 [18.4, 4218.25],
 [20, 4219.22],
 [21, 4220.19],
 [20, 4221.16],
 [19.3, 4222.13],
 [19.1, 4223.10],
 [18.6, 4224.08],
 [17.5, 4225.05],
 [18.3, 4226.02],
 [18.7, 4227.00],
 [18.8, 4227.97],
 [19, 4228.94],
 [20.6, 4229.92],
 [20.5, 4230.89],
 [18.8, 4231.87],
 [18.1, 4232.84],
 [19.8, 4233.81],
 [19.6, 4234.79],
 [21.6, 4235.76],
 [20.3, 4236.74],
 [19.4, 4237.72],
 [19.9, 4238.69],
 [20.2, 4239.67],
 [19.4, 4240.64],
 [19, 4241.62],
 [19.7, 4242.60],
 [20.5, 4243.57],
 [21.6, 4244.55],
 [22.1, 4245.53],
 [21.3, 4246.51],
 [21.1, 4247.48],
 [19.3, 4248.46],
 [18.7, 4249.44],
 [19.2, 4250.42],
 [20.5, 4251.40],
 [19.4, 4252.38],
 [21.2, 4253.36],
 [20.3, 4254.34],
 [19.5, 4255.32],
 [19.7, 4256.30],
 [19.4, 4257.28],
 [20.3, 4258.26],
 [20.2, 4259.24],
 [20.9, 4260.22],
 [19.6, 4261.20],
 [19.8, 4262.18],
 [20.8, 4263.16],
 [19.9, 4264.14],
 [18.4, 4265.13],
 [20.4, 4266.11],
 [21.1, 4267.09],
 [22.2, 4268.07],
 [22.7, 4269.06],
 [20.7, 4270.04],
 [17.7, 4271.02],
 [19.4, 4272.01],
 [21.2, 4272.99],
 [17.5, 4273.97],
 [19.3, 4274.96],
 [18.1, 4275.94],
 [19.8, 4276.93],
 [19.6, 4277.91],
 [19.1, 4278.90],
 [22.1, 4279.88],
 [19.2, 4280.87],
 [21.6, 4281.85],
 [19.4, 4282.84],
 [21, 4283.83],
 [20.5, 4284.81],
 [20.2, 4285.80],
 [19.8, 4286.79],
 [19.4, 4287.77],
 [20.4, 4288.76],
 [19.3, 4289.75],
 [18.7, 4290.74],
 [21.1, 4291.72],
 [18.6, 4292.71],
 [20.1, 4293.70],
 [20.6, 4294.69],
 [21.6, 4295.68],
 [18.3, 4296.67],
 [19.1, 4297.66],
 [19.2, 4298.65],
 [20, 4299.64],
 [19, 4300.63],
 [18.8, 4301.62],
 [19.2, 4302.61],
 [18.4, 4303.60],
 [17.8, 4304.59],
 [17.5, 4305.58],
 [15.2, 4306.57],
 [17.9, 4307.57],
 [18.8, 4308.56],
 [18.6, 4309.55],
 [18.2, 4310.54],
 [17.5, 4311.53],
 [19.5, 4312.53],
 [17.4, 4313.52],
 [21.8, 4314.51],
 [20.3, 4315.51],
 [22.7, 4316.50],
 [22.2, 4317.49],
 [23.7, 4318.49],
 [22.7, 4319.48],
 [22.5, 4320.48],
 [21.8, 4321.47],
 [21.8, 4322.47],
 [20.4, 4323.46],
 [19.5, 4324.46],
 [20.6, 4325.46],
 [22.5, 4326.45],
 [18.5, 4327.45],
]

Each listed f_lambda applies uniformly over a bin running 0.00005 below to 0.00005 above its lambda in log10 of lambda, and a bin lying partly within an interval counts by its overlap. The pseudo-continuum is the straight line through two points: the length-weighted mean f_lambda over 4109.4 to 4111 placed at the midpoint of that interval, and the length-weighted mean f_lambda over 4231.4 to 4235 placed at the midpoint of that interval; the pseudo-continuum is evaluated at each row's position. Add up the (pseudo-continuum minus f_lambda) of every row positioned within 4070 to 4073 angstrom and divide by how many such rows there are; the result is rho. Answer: -0.9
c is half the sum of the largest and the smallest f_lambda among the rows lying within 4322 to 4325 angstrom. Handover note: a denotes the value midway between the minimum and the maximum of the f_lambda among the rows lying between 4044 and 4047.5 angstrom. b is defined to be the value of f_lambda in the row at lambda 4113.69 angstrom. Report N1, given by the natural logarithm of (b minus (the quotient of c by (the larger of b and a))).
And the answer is 2.96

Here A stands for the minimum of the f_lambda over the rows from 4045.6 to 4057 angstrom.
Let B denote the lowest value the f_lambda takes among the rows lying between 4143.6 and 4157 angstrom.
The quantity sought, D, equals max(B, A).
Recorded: 18.9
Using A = 18.9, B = 18.9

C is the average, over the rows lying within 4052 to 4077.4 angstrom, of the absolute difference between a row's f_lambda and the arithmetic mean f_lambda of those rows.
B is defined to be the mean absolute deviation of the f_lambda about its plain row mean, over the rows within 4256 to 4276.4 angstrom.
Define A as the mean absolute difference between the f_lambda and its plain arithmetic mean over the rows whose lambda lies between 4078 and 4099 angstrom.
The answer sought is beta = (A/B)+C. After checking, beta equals 1.78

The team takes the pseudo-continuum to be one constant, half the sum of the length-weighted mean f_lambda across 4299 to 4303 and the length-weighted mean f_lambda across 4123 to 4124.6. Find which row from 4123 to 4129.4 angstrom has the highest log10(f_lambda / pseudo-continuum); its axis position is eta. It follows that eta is 4128.88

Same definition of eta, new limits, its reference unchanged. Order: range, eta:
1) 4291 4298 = 4295.68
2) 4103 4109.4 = 4105.18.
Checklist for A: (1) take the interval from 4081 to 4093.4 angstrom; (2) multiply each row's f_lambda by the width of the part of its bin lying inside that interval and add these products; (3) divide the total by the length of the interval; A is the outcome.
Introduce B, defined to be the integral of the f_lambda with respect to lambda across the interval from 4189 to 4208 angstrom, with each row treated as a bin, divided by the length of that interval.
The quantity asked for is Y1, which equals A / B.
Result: 1.10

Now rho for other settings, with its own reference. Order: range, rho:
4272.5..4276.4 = -0.5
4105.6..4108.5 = -0.1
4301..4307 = 0.4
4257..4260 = -1.2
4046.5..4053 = 1.1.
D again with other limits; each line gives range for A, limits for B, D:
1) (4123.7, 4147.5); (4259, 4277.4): 18.3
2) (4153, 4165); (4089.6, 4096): 19.5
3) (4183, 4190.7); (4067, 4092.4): 18.9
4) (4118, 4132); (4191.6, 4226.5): 18.8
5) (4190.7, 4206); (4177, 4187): 17.8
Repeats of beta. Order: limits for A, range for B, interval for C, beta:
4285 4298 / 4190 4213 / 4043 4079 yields 1.85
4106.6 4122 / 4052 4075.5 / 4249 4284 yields 1.75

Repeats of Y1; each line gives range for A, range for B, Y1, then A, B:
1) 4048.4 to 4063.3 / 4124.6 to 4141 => 1.00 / 20.1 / 20.0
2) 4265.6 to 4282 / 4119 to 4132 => 1.00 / 20.1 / 20.0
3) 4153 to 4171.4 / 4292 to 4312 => 1.09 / 20.4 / 18.7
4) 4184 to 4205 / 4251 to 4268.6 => 0.95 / 19.1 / 20.2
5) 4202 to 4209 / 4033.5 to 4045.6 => 0.95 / 18.6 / 19.7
